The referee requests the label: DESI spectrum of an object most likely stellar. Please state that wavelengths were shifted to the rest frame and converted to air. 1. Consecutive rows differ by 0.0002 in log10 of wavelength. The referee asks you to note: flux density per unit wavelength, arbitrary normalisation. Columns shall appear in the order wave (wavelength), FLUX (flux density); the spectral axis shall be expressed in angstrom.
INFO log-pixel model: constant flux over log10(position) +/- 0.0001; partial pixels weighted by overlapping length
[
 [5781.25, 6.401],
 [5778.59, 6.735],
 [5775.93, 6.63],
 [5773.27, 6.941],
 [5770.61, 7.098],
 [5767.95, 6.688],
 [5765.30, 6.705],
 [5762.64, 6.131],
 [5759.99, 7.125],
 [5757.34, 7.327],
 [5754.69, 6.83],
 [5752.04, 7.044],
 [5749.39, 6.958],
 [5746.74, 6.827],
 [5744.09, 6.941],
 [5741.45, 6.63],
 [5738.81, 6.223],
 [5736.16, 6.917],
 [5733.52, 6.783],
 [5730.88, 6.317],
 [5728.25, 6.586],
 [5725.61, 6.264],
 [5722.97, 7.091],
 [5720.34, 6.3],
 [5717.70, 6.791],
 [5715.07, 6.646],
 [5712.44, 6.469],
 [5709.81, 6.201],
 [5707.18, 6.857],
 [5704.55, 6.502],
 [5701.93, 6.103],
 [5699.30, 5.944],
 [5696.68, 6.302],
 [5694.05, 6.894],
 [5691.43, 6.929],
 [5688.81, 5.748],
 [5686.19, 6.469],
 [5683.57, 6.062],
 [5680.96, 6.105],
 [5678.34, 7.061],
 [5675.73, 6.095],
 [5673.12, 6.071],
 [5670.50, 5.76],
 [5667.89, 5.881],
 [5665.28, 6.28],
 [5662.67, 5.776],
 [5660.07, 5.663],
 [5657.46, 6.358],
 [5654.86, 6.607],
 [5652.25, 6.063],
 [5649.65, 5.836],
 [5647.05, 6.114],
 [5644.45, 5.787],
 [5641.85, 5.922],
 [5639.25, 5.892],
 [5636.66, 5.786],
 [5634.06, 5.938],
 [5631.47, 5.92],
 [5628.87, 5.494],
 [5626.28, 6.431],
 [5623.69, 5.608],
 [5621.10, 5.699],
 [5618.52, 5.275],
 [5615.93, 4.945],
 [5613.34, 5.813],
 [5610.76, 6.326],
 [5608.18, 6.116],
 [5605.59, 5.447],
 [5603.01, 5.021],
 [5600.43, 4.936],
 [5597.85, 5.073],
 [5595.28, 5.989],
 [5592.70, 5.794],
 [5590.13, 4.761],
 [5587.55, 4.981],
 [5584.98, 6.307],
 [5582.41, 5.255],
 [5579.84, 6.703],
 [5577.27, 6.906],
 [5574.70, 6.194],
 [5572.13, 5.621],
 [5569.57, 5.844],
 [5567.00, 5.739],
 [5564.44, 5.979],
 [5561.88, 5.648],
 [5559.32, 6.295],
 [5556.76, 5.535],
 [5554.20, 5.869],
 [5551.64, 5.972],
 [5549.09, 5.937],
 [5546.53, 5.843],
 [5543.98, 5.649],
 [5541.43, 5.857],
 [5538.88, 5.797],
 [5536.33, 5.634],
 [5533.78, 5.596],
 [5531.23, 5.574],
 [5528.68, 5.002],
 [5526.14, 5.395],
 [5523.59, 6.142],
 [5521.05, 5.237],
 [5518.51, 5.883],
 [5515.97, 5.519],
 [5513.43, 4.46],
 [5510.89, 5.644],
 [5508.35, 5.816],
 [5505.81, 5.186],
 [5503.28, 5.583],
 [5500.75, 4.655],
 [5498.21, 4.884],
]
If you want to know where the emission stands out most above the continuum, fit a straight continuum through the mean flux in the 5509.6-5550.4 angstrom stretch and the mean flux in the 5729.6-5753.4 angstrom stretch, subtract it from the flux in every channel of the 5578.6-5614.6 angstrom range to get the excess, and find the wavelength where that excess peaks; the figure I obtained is 5579.84 angstrom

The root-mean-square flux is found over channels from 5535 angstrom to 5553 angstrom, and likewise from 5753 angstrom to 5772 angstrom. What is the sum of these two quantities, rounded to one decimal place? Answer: 12.7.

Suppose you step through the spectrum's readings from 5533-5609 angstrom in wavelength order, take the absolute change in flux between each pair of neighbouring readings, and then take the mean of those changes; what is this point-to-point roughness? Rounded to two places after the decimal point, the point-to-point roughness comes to 0.43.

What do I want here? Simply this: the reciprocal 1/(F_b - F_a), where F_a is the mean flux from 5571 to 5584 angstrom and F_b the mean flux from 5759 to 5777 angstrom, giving 1.6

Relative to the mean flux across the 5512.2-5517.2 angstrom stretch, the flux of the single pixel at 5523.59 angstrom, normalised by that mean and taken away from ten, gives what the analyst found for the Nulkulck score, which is 8.77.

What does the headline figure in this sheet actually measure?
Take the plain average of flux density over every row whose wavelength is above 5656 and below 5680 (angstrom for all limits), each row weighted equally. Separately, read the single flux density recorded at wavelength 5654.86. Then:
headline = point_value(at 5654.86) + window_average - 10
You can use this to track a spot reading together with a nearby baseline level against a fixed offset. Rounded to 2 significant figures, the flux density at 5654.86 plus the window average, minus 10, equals 2.7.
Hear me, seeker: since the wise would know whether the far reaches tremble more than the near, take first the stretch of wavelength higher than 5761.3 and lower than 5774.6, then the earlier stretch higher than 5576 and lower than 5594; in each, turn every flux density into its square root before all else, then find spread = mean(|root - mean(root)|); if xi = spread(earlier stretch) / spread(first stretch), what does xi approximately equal 3.1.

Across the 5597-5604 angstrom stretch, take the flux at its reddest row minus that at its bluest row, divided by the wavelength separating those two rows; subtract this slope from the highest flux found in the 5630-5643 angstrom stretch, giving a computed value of 5.95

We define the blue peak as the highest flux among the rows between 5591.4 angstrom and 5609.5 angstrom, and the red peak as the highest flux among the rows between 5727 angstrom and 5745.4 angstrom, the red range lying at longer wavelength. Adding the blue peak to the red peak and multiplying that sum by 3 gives 39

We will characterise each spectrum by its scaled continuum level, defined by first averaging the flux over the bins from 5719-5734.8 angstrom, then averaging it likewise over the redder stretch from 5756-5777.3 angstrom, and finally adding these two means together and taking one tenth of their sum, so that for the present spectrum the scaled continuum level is 1.34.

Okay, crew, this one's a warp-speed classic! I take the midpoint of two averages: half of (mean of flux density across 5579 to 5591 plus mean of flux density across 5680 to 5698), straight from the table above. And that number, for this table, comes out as 5.98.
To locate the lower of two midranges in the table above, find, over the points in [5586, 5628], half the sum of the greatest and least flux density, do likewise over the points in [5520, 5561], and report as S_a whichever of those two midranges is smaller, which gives 5.60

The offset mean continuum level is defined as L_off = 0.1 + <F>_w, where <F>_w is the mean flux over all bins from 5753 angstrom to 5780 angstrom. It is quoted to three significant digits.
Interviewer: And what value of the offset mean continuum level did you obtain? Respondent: 6.92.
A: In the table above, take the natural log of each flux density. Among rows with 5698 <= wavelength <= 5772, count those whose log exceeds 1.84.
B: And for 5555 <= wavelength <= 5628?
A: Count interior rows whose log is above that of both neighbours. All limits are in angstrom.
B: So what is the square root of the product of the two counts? 13.3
